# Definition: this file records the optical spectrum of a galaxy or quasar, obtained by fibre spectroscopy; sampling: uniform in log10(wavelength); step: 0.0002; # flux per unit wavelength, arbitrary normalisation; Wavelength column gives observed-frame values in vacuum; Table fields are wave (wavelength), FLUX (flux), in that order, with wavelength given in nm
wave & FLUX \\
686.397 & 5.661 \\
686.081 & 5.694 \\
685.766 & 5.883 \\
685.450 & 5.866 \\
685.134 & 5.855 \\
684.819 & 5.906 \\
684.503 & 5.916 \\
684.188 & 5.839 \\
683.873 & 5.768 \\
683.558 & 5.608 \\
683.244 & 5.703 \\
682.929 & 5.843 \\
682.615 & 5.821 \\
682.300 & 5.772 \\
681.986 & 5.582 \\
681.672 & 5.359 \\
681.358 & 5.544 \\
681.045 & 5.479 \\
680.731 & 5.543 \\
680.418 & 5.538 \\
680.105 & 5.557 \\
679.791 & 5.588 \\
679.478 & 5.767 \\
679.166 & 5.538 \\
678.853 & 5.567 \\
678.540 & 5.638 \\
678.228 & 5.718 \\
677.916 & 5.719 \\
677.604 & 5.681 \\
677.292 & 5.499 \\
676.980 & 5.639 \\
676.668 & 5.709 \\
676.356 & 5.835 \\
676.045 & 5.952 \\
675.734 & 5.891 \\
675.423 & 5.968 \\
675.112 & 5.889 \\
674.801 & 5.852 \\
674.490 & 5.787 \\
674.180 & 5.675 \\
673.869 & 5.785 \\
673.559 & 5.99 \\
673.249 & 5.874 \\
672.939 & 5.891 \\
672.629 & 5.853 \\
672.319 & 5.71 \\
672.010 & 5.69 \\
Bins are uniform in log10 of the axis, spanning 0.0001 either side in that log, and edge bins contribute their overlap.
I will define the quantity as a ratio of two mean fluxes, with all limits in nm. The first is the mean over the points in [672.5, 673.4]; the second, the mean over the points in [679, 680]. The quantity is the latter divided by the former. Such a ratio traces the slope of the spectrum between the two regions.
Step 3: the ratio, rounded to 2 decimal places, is 0.96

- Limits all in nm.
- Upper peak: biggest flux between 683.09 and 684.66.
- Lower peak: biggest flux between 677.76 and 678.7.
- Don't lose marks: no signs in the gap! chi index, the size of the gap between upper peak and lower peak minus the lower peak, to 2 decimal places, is -5.52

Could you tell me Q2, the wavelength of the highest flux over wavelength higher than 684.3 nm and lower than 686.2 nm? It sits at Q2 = 684.503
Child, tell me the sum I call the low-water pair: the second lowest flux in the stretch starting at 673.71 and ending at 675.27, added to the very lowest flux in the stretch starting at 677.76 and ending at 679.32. 11.3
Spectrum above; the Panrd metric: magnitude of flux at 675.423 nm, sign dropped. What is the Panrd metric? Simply 5.97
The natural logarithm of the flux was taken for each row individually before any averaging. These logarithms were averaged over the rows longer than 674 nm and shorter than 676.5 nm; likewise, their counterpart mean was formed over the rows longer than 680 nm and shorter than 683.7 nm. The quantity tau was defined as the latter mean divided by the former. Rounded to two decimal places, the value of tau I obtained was 0.98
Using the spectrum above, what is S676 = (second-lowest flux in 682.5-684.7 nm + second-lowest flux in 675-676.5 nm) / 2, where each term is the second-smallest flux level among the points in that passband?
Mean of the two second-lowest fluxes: 5.80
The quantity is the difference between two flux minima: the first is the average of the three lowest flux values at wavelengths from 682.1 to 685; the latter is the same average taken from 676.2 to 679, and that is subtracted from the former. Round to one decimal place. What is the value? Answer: 0.1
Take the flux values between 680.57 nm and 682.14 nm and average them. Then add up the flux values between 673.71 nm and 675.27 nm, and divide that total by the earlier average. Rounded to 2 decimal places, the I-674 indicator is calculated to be 5.27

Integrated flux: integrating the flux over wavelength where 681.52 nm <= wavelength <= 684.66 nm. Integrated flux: 18.0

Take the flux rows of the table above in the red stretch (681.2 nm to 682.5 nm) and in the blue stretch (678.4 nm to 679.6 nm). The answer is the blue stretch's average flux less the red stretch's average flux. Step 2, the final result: 0.1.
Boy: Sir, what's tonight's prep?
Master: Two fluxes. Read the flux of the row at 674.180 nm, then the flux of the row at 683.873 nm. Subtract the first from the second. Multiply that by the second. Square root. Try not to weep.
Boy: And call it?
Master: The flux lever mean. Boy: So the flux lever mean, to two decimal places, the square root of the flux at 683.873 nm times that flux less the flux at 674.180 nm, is 0.73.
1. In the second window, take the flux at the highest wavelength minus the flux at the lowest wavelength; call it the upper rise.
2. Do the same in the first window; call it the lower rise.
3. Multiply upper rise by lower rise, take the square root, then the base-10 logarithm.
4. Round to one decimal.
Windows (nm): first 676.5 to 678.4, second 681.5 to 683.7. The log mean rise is -1.3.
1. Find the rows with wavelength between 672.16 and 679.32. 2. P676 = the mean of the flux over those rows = 5.77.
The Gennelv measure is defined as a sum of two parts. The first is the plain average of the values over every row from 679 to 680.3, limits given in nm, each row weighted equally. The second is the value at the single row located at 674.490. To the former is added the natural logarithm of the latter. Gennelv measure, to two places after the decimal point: 7.37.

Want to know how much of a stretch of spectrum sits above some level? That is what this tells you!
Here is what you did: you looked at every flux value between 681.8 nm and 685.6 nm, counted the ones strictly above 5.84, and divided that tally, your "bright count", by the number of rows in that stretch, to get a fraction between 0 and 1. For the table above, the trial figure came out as 0.42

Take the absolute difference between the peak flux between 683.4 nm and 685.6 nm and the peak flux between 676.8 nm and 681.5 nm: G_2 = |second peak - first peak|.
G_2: 0.15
